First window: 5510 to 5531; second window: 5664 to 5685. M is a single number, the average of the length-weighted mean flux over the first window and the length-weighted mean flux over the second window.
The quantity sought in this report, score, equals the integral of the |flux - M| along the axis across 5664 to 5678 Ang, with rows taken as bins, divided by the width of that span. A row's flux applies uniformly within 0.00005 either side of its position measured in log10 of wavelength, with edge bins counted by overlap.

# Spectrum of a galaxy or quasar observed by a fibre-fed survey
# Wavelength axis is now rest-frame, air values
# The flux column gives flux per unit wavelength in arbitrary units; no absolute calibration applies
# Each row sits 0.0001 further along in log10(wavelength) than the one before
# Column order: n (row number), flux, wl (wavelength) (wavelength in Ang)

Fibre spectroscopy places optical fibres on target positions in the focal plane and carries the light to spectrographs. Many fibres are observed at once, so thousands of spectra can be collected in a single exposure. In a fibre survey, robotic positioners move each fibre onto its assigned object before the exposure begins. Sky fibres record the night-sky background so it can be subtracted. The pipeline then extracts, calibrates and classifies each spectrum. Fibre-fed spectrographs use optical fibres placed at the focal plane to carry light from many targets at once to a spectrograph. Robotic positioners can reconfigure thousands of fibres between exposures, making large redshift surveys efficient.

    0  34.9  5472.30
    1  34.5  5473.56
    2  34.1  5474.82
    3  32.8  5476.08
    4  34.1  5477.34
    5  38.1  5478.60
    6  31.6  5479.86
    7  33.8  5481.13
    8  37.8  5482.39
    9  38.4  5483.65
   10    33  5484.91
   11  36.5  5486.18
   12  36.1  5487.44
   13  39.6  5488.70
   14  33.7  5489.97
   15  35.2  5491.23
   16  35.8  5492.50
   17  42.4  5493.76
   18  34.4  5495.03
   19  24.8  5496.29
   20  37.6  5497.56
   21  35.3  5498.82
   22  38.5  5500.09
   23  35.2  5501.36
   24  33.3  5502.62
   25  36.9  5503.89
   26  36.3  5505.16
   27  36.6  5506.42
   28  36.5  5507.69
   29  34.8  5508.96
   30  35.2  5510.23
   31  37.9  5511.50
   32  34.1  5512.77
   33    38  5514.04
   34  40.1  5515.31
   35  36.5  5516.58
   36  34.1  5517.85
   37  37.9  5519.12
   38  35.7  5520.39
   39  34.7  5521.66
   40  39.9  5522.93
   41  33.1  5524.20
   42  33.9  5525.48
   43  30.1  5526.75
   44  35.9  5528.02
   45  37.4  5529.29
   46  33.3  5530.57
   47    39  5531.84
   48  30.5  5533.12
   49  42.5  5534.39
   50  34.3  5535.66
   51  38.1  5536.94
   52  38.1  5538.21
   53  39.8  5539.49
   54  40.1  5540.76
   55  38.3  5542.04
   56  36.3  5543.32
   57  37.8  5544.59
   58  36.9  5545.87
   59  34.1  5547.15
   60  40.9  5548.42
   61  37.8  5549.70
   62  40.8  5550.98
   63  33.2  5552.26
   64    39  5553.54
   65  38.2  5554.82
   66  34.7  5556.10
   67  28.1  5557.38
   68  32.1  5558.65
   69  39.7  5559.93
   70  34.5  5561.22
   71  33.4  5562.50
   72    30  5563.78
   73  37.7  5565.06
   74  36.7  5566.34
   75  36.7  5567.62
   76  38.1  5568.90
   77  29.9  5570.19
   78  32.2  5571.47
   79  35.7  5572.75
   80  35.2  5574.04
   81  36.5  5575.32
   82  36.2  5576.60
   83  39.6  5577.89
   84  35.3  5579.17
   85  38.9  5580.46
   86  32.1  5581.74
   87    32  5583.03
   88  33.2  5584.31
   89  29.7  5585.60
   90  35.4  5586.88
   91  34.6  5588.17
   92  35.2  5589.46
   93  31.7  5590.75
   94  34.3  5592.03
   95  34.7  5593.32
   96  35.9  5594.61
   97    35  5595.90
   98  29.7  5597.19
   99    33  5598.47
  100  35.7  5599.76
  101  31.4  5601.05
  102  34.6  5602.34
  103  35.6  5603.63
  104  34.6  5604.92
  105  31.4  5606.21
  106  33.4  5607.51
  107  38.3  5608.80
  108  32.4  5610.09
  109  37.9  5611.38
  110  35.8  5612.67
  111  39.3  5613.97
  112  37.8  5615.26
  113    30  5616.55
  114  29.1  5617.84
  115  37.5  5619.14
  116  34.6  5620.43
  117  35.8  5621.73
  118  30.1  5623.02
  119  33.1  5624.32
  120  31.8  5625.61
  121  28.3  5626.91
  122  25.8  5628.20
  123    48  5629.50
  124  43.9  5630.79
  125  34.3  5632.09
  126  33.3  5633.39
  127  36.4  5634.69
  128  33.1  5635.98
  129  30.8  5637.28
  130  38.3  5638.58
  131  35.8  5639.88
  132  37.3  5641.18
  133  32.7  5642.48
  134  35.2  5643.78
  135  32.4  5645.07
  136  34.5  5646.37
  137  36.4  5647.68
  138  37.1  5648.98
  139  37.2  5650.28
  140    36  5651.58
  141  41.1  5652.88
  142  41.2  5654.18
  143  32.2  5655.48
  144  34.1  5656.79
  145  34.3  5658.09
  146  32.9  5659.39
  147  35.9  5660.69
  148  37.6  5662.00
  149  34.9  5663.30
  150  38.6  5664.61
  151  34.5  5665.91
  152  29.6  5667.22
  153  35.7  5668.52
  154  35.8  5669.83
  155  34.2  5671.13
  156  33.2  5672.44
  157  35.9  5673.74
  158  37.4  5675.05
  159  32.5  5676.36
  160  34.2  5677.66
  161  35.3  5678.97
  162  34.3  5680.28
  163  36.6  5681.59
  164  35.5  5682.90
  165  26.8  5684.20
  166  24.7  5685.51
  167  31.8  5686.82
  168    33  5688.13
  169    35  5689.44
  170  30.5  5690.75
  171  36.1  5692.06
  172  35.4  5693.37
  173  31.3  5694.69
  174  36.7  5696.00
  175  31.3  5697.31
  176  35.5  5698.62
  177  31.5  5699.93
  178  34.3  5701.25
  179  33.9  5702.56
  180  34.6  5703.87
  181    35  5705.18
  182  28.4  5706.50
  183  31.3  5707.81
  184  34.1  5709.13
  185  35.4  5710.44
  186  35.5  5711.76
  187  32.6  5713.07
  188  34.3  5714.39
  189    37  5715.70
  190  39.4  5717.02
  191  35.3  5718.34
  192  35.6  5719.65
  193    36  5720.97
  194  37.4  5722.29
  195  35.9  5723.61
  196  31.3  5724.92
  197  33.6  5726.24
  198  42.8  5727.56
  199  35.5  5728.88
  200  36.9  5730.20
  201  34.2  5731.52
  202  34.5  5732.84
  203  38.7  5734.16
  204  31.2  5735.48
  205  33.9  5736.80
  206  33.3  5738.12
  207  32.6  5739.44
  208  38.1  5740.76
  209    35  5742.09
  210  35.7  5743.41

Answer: 1.86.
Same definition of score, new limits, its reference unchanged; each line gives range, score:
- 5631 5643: 2.32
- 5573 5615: 1.97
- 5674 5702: 2.47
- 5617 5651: 3.28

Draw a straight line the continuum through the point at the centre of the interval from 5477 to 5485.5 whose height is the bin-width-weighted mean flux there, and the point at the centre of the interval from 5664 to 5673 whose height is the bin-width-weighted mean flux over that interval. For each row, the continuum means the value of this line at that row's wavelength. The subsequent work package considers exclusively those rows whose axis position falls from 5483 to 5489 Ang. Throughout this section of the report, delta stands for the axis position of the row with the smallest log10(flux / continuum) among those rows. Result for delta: 5484.91 Ang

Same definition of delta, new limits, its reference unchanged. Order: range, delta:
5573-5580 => 5574.04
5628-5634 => 5628.20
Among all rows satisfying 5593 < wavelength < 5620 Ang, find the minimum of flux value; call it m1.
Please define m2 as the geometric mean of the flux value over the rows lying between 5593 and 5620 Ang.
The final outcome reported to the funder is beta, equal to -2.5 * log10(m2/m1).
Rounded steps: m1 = 29.1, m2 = 34.3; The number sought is -0.179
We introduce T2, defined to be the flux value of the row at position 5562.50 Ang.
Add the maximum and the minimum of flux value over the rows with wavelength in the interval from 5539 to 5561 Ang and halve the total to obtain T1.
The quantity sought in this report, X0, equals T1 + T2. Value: 67.9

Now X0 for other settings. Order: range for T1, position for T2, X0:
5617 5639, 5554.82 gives 75.1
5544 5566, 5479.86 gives 66.1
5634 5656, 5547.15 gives 70.1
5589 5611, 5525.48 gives 67.9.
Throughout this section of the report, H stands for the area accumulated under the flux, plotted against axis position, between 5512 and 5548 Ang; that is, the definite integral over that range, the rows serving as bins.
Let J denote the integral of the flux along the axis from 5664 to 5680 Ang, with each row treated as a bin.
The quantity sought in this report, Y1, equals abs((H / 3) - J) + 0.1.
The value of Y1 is 118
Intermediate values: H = 1313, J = 556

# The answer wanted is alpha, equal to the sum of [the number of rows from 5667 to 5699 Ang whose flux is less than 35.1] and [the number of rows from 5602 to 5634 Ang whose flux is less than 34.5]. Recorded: 26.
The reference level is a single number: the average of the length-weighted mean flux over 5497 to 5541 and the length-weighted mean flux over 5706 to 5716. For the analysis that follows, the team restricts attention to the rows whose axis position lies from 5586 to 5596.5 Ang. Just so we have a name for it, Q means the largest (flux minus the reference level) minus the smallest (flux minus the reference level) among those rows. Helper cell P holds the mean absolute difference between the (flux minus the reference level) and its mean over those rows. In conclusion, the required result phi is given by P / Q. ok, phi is 0.19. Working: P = 0.80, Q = 4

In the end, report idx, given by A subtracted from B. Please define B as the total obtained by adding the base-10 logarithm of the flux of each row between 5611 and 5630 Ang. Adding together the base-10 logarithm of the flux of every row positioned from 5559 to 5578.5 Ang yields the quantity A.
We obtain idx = -0.27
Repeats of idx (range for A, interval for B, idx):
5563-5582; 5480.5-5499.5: 0.03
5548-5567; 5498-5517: 0.13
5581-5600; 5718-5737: 0.38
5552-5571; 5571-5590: 0.01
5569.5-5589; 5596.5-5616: 0.06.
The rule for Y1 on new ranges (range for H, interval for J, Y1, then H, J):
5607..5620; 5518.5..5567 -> 1602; 457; 1754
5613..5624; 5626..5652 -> 792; 377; 918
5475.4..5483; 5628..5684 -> 1900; 264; 1988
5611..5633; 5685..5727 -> 1169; 766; 1425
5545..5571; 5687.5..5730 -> 1161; 926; 1469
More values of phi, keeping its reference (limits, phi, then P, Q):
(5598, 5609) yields 0.25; 1.71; 7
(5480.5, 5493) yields 0.26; 1.69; 7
